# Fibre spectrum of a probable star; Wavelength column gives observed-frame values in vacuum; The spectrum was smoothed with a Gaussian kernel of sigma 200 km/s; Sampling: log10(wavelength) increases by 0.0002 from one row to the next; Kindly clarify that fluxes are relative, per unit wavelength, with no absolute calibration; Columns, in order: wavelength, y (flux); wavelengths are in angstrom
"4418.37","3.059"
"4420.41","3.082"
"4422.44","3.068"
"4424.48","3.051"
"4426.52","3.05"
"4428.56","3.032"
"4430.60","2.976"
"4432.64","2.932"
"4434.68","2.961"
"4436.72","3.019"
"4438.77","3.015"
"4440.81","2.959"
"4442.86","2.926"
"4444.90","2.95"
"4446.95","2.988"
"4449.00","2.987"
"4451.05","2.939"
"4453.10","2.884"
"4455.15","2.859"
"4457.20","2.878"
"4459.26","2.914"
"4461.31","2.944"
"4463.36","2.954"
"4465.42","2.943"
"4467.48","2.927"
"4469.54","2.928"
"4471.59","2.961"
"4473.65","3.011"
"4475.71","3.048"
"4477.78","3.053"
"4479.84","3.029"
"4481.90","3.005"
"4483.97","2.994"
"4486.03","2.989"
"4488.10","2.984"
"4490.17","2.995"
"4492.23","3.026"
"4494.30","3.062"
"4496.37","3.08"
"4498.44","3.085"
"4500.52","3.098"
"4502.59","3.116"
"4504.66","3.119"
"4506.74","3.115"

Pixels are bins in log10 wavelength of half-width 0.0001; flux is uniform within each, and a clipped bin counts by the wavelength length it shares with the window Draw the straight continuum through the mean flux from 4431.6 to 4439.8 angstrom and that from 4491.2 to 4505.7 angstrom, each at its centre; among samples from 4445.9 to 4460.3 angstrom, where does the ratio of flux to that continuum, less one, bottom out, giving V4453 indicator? 4455.15 angstrom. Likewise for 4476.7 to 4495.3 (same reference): 4488.10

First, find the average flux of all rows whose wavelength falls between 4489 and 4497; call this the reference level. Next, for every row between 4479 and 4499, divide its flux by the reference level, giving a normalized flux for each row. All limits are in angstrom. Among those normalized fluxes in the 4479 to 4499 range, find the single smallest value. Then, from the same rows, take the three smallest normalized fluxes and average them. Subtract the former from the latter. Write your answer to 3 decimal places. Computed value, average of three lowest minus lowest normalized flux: 0.002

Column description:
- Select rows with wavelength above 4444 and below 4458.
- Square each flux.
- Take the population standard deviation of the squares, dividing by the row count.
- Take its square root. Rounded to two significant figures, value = 0.54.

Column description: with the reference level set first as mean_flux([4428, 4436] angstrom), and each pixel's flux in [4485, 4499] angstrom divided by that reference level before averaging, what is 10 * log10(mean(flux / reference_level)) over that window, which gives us 0.08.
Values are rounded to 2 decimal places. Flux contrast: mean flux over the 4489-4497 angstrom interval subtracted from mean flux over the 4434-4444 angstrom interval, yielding -0.06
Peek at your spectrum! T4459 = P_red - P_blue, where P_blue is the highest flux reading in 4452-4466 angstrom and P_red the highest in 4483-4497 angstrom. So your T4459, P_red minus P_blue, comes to 0.13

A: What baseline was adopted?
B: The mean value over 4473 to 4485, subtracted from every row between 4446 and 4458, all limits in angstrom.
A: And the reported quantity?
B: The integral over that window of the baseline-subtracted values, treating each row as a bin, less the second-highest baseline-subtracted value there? -1.2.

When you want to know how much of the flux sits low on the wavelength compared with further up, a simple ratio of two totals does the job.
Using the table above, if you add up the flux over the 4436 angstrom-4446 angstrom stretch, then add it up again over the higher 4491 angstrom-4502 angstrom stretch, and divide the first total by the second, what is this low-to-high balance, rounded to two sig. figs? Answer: 0.97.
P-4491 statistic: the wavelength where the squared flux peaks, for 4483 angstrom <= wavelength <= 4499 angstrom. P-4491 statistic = 4498.44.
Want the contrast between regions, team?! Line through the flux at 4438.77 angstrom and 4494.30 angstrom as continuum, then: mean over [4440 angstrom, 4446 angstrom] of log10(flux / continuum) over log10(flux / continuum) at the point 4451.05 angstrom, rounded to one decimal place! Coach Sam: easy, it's 0.9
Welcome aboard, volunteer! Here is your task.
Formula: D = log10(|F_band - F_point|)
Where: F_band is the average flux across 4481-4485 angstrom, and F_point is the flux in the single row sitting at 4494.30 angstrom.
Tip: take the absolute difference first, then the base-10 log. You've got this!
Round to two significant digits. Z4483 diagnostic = -1.2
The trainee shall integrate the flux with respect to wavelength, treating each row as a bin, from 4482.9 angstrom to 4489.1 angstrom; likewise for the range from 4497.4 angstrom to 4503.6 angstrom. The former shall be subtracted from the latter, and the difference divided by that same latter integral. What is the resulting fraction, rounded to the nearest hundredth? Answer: 0.04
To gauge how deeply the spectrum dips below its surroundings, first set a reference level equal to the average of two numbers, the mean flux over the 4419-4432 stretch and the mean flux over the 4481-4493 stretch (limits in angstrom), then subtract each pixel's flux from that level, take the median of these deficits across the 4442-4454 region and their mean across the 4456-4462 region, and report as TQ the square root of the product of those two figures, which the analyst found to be 0.091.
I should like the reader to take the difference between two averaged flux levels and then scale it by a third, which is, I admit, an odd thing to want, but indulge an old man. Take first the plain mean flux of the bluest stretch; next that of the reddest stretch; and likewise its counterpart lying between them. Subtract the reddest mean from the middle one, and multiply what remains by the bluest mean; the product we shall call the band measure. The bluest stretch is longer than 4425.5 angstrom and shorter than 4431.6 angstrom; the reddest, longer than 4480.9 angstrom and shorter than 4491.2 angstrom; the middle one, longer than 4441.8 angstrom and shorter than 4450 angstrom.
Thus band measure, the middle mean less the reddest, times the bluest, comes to -0.1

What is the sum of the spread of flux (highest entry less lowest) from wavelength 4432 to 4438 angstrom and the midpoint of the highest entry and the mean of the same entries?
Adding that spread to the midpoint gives 3.08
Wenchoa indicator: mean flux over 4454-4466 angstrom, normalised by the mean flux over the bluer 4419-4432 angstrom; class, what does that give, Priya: 0.96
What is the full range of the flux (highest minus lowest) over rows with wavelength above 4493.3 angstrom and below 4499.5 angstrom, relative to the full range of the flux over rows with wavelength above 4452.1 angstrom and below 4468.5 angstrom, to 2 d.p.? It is 0.24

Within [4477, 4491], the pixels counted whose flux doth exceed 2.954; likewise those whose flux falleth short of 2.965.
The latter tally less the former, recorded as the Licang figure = -7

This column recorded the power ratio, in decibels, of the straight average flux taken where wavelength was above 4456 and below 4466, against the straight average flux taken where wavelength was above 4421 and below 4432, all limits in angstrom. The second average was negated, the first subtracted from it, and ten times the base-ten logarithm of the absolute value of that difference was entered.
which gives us 7.75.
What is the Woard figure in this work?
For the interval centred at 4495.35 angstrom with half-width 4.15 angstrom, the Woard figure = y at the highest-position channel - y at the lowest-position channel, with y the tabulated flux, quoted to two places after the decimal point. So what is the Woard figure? 0.06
